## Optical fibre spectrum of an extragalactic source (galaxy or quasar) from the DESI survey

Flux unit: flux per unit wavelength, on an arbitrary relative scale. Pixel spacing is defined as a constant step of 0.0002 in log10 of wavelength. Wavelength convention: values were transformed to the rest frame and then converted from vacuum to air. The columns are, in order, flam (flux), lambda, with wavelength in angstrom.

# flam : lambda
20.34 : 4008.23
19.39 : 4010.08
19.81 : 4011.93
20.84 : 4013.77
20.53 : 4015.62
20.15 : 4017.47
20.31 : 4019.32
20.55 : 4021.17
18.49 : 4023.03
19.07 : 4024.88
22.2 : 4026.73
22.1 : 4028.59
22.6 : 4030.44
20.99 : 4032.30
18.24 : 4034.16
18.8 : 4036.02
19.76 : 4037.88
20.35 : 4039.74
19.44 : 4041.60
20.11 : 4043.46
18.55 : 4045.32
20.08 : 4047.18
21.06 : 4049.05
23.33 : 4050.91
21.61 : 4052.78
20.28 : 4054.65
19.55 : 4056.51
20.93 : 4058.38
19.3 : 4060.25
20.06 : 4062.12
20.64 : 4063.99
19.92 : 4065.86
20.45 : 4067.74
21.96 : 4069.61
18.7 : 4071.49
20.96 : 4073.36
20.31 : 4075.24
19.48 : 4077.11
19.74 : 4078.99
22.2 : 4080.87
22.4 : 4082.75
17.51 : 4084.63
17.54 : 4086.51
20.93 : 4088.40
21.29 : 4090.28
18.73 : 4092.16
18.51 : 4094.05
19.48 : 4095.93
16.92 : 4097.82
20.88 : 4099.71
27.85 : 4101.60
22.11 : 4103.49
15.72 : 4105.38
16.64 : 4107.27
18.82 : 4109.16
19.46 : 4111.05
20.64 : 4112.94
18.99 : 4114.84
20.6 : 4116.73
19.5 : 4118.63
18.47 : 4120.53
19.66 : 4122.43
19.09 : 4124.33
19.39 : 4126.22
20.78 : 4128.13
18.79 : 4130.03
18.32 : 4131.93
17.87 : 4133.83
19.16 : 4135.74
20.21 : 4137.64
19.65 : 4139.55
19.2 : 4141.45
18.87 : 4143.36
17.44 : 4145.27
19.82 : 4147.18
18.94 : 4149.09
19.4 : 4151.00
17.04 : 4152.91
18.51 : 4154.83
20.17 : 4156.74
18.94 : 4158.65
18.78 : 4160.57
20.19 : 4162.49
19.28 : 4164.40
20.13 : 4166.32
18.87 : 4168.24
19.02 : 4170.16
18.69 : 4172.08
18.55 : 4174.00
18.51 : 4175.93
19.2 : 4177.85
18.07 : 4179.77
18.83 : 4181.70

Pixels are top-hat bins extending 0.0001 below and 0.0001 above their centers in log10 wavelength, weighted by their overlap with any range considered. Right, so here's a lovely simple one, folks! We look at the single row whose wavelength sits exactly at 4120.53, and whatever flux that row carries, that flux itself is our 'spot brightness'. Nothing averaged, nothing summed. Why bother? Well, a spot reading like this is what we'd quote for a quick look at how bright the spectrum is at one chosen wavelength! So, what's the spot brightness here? 18.47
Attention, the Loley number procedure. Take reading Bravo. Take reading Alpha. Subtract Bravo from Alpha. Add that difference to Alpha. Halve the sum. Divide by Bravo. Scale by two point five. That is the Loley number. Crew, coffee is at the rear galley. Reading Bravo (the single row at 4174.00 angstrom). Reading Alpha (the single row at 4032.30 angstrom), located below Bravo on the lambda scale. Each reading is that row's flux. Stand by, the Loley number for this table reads 1.6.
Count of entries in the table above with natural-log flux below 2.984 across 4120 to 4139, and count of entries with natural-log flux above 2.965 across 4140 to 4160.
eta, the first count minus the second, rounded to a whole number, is 5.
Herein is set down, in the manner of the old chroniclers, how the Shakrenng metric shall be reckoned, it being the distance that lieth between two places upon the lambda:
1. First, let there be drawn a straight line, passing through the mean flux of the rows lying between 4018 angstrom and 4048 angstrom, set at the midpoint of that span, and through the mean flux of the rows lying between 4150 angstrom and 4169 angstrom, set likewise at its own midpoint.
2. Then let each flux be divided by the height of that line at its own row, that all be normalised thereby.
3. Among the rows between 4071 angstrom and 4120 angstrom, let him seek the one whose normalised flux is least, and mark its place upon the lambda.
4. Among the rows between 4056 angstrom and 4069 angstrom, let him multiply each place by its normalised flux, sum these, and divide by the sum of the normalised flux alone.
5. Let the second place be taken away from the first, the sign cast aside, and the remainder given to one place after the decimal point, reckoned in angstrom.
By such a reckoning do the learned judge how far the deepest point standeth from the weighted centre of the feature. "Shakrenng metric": 43.2 angstrom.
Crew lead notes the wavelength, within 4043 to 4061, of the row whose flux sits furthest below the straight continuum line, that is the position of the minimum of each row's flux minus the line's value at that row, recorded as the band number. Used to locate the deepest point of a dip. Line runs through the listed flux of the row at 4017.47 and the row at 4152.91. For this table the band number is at 4045.32 angstrom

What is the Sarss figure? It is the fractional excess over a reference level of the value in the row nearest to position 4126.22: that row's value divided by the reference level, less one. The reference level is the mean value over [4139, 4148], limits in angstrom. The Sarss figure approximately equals 0.02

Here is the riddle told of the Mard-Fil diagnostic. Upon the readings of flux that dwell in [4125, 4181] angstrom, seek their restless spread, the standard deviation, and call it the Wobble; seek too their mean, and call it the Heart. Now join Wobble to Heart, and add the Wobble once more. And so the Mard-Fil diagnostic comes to 20.7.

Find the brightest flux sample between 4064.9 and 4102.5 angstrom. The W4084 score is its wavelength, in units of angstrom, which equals 4101.60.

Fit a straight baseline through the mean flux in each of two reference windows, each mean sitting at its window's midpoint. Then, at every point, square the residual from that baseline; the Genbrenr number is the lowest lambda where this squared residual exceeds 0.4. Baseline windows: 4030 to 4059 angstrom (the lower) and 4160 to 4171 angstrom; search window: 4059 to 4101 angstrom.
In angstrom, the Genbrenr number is 4060.25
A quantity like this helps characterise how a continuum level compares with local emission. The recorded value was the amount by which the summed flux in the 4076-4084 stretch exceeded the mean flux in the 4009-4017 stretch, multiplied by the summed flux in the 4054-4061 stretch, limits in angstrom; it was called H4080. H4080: 5098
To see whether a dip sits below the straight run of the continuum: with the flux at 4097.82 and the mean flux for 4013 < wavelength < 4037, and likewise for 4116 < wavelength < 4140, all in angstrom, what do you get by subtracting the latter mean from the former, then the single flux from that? -15.9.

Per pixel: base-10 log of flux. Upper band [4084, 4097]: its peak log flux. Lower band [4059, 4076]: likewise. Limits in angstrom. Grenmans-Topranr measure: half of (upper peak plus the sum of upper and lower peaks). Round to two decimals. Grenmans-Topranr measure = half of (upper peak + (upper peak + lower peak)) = 2.00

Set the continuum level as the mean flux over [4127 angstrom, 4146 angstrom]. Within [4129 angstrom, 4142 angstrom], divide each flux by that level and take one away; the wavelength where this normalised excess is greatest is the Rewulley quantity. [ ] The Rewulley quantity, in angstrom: 4137.64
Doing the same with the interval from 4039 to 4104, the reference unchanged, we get 4101.60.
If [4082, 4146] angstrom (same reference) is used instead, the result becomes 4101.60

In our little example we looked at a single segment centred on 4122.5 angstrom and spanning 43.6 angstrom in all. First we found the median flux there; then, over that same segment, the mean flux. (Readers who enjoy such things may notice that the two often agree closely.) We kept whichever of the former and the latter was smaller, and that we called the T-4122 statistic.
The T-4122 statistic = 19.2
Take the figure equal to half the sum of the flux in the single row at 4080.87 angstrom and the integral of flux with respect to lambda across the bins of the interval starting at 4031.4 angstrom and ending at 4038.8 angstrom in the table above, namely 83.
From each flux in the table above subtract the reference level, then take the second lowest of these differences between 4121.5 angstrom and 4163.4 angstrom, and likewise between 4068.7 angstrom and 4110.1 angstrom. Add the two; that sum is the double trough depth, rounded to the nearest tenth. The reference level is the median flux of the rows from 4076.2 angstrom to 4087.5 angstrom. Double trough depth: -5.1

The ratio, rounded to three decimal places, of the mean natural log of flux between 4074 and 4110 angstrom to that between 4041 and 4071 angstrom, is 0.988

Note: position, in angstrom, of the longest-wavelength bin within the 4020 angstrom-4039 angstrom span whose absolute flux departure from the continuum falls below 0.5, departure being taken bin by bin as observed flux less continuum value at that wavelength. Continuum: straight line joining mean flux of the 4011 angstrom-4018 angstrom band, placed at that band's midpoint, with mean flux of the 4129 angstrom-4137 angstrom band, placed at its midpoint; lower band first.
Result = 4037.88 angstrom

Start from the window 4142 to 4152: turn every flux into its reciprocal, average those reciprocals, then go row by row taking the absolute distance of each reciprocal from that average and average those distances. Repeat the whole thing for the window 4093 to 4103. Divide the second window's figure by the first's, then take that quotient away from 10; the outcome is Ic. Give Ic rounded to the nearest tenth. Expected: 6.4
